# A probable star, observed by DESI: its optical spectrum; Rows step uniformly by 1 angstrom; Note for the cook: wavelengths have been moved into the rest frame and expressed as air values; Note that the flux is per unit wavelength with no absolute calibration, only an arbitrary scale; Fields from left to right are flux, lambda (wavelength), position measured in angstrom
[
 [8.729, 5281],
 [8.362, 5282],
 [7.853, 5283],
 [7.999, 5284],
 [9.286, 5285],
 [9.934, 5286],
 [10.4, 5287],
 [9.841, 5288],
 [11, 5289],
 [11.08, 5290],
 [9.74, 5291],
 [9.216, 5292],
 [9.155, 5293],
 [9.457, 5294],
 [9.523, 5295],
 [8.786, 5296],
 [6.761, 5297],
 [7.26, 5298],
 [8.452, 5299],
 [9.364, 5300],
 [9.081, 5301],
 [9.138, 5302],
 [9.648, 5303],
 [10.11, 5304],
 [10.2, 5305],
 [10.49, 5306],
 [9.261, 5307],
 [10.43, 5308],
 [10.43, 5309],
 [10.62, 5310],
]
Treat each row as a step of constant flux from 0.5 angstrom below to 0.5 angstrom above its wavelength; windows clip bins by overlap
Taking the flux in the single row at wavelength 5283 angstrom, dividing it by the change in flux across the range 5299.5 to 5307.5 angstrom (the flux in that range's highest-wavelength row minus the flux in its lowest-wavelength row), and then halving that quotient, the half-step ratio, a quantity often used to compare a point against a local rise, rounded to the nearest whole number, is -38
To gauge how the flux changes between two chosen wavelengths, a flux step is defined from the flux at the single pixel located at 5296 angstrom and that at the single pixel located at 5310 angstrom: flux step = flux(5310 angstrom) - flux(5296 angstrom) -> 1.8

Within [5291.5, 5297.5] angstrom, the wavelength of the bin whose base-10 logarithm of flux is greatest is 5295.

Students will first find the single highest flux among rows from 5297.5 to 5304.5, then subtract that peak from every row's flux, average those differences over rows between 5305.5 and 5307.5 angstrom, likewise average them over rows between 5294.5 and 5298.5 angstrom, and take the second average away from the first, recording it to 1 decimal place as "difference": 1.8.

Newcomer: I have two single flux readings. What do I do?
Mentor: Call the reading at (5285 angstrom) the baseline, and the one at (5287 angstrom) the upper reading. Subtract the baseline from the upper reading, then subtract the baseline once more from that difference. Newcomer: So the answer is -8.2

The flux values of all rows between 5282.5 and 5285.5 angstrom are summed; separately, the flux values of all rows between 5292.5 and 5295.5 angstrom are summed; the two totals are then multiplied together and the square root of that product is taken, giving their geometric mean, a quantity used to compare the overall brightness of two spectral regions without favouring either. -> 26.6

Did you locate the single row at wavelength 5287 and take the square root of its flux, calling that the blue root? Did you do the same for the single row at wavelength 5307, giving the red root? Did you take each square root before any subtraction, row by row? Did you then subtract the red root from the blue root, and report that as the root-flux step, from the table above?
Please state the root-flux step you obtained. 0.18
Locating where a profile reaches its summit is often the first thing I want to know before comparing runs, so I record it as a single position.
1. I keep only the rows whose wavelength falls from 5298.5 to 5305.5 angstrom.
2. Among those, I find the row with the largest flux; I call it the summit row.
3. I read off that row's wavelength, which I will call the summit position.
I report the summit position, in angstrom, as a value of 5305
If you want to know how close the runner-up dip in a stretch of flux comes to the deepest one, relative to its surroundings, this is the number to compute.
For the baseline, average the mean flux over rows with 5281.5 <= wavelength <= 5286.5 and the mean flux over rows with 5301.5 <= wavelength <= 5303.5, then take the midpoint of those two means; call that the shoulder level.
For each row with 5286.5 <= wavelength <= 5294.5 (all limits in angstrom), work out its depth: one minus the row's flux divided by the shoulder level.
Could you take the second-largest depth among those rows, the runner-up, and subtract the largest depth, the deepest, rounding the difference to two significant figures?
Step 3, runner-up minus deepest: -0.0067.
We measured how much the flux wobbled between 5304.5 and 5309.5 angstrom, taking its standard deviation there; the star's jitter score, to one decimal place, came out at 0.5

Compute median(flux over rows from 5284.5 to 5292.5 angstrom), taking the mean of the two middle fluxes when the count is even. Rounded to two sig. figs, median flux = 9.9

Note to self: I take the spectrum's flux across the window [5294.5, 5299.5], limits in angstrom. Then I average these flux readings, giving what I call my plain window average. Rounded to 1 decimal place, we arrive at 8.2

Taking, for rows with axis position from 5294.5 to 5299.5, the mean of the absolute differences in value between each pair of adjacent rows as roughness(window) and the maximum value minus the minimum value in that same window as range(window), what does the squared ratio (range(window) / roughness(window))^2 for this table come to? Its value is 6.2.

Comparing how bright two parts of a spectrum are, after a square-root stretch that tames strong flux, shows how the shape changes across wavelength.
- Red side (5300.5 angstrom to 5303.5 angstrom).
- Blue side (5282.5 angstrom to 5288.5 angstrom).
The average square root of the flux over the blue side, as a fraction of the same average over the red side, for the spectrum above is 0.99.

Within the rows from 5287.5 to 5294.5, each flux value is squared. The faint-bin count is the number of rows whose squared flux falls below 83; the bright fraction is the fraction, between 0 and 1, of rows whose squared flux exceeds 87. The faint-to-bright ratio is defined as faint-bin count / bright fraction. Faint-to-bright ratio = 0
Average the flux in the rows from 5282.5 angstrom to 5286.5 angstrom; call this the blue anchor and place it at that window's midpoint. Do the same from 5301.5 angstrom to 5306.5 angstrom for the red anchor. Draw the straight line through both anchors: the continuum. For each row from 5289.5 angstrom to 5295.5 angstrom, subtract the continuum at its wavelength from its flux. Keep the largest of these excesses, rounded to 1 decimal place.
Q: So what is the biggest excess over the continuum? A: 2.0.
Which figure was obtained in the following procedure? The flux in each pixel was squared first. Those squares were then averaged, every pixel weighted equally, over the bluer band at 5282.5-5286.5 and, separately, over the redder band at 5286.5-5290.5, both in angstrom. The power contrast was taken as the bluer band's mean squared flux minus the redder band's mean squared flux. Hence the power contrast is -35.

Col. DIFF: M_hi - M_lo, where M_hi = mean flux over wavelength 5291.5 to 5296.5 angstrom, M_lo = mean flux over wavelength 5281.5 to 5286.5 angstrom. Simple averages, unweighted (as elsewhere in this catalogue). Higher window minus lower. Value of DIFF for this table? 0.54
